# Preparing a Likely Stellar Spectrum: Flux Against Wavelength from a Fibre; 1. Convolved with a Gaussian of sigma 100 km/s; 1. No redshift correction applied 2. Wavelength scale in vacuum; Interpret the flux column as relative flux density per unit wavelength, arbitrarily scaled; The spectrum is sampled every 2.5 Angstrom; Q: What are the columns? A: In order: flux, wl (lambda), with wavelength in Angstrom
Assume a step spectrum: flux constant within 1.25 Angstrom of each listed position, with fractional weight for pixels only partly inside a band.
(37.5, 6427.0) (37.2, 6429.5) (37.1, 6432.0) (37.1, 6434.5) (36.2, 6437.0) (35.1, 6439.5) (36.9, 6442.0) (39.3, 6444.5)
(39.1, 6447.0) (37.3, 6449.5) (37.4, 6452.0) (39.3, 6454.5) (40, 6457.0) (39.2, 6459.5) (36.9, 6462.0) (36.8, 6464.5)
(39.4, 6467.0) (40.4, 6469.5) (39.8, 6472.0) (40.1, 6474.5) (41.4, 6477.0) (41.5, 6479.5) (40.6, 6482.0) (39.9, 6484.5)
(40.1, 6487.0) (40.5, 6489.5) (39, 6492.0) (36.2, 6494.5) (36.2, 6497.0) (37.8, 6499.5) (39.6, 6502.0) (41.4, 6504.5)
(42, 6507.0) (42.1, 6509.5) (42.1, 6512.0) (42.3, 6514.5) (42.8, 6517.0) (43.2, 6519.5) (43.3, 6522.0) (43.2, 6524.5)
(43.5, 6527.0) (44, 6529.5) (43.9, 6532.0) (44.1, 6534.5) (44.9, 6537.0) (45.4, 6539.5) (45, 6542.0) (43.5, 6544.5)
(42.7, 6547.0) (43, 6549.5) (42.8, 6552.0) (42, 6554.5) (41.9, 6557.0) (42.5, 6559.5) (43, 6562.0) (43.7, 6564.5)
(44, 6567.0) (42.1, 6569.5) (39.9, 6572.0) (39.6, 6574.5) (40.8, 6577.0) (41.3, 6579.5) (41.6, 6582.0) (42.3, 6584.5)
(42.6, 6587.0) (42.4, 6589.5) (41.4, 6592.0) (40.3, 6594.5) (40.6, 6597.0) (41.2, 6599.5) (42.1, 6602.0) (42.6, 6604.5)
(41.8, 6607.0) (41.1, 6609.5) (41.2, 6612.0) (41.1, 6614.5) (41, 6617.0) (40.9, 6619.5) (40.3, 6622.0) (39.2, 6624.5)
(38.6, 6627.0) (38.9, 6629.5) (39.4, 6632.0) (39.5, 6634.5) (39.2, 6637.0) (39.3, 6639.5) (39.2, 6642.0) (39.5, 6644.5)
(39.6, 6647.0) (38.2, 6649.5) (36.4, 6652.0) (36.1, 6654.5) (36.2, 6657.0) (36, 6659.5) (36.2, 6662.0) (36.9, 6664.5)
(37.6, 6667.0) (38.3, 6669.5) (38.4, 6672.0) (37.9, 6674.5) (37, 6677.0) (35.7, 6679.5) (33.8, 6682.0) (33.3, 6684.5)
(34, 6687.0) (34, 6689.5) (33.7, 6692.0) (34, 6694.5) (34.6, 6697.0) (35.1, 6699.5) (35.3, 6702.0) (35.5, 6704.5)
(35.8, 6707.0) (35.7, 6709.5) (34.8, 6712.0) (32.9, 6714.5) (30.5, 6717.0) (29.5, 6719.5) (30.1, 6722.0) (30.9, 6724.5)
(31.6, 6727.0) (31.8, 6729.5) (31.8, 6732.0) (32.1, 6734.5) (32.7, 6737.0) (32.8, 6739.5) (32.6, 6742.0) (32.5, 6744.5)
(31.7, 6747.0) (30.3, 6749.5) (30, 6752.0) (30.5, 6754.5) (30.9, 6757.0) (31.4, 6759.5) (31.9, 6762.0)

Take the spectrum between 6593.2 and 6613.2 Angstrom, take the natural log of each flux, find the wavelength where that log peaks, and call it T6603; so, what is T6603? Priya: 6604.5 Angstrom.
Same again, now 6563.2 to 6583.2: 6567.0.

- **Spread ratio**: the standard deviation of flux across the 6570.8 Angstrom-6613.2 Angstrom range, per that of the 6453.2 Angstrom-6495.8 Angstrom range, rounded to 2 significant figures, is 0.60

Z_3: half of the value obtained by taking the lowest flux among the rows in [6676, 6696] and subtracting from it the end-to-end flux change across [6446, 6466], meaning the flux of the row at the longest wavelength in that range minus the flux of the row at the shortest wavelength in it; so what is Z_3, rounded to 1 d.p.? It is 17.8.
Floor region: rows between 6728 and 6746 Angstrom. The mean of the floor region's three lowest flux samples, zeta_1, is 32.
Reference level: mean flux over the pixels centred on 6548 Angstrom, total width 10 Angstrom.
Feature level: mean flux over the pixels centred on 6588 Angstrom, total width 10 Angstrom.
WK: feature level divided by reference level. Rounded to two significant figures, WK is 0.98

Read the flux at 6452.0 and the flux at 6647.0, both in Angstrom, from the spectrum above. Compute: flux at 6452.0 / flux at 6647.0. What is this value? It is 0.94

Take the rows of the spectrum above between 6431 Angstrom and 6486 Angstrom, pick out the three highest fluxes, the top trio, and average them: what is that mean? 41.2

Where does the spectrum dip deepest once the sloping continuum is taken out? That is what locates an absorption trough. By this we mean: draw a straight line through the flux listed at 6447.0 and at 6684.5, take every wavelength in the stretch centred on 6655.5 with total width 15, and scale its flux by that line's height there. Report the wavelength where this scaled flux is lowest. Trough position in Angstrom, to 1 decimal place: 6654.5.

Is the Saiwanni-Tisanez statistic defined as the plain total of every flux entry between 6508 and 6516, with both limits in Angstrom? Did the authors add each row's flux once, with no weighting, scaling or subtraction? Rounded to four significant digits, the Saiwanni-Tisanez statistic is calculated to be 126.5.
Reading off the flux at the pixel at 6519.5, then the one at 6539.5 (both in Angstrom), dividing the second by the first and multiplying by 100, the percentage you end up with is 105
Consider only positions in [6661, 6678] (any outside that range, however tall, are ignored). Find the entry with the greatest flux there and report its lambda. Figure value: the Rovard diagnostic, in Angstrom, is 6672.0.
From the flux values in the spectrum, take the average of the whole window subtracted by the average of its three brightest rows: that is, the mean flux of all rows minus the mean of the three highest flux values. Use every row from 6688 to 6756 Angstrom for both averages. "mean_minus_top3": -3.0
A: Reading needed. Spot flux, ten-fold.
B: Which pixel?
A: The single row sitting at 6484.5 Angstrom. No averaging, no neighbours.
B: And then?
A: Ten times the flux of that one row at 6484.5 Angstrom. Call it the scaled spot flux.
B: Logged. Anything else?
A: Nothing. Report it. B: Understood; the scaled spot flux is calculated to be 399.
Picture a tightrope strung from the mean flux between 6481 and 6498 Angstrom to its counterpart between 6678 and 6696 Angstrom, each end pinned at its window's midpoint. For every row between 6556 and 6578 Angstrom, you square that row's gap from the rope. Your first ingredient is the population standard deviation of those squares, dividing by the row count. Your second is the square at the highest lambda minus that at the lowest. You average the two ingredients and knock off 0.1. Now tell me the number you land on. 4.0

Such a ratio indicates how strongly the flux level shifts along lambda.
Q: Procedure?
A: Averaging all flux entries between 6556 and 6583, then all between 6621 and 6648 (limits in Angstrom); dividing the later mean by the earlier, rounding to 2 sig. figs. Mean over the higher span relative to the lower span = 0.94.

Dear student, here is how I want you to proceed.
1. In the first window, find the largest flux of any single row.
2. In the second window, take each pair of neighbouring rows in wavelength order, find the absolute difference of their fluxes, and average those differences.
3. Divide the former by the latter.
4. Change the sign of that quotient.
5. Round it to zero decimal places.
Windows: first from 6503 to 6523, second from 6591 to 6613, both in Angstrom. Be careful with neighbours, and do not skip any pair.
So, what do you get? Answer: -69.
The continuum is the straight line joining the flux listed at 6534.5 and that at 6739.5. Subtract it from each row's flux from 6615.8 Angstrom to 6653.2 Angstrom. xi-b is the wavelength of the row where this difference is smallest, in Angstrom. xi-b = 6652.0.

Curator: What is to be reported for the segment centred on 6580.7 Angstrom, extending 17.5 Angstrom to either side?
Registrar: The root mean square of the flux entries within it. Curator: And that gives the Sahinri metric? 41.6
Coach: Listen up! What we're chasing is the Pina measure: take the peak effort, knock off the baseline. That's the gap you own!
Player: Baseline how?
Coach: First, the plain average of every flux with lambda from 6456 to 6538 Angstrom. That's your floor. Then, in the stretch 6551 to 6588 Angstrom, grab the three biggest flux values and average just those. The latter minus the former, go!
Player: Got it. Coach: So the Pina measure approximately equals 2.7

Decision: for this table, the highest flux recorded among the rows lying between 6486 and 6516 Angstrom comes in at 42.3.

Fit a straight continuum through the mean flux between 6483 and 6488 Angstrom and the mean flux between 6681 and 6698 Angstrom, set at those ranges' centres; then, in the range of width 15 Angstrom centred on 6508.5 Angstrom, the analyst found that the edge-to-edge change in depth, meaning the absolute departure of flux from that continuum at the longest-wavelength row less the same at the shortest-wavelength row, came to 3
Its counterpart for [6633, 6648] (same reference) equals 0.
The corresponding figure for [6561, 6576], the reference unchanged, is -3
